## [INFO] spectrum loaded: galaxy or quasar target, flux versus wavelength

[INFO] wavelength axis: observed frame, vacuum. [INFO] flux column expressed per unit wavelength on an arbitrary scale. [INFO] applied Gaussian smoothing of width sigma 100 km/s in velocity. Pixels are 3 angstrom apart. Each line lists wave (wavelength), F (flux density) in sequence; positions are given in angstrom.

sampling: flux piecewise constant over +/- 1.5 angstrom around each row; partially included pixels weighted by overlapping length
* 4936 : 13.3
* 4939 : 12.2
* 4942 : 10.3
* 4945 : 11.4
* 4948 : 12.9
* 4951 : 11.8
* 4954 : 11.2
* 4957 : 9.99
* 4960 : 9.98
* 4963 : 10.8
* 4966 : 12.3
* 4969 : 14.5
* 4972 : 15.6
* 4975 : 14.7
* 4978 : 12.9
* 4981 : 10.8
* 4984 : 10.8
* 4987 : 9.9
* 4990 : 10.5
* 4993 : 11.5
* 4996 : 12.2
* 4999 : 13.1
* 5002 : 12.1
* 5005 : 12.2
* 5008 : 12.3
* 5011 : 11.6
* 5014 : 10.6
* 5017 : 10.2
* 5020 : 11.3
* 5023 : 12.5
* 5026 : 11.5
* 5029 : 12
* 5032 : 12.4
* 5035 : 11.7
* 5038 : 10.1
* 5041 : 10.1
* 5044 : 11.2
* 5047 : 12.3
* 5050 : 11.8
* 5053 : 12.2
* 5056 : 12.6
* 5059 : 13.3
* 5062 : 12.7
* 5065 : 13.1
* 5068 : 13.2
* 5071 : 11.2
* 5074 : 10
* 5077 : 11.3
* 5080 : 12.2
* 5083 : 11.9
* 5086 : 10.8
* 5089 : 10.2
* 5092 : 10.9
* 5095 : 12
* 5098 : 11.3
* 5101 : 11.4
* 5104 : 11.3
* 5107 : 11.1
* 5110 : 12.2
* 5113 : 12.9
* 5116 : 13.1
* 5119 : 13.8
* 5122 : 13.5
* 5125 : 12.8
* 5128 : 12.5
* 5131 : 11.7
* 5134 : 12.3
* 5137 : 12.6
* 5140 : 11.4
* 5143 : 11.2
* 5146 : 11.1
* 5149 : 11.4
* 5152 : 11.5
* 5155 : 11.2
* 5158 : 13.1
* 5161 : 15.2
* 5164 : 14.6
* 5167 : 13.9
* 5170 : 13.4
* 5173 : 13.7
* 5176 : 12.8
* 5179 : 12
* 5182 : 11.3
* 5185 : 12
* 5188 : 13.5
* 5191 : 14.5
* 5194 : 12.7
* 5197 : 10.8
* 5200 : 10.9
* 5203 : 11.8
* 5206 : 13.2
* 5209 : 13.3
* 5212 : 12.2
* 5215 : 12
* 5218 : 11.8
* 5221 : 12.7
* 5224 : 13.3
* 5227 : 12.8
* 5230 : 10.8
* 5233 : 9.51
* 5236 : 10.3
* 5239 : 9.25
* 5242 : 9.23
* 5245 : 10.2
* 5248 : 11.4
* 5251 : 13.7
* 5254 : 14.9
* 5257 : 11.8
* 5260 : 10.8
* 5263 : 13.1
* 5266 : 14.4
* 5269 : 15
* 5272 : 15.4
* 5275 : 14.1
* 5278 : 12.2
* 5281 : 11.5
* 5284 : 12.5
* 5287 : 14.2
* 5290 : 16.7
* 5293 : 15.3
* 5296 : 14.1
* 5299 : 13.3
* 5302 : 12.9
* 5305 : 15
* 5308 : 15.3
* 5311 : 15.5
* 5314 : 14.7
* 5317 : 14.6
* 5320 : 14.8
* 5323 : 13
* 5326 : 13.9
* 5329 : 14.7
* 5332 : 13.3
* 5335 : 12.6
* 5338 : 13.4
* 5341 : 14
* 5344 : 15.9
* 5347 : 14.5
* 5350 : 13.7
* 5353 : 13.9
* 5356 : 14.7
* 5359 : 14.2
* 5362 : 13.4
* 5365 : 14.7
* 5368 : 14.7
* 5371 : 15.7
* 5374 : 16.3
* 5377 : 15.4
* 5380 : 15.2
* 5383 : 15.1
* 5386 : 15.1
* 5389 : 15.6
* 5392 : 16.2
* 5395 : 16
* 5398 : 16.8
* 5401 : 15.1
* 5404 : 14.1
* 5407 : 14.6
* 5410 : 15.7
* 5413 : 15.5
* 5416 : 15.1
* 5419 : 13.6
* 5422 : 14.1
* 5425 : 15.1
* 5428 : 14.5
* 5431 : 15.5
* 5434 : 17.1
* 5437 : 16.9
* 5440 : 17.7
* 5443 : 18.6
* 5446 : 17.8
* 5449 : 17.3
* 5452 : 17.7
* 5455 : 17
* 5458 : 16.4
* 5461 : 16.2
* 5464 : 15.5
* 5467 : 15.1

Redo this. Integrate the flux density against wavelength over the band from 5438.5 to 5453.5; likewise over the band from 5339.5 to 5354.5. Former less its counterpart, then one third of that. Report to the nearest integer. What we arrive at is 17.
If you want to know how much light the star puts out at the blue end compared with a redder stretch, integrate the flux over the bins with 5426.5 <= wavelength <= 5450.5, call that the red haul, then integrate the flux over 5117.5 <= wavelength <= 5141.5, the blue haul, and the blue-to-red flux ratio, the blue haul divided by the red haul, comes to 0.74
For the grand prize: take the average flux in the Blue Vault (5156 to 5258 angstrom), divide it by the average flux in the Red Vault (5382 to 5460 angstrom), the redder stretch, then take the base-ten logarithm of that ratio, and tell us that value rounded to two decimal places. -0.11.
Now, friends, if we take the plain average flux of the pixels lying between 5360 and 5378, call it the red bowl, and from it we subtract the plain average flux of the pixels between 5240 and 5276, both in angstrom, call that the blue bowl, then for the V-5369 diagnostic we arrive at 2.2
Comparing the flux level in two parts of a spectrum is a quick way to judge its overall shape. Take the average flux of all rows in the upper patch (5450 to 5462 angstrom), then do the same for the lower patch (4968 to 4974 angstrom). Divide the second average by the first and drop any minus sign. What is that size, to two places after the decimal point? 0.89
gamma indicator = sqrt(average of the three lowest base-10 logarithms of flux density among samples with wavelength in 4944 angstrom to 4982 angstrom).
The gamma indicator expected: 1.01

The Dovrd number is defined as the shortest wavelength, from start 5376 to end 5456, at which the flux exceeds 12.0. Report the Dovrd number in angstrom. 5377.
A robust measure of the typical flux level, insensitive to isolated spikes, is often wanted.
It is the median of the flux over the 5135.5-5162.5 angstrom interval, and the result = 11.4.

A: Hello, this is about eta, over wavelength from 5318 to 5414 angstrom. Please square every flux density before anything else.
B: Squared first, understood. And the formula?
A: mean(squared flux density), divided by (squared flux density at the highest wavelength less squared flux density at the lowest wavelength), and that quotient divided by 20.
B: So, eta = 0.51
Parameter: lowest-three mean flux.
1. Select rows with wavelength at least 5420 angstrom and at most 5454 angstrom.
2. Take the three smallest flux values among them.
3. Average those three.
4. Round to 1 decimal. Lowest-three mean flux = 14.6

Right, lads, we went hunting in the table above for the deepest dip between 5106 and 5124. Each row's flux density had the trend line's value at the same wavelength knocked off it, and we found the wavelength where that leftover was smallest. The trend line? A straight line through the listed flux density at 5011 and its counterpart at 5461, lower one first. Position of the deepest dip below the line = 5107 angstrom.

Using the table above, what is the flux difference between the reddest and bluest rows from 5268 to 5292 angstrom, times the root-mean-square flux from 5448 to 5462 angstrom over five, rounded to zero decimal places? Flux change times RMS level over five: 6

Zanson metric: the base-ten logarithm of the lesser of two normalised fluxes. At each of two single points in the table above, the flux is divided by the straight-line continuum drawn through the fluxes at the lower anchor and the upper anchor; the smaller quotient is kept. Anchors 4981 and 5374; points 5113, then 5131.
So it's -0.042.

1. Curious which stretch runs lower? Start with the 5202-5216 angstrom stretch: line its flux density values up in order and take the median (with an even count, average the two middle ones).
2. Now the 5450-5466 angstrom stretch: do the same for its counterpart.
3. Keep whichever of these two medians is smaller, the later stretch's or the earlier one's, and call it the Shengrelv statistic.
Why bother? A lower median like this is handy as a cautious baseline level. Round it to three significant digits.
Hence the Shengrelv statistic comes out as 12.2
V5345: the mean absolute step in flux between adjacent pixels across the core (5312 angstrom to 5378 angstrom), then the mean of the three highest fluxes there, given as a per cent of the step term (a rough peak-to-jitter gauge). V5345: 1916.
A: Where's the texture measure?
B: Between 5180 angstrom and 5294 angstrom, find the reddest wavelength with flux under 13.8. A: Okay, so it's 5284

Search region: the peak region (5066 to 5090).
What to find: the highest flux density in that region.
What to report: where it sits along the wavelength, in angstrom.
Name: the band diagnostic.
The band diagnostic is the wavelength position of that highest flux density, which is 5068 angstrom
